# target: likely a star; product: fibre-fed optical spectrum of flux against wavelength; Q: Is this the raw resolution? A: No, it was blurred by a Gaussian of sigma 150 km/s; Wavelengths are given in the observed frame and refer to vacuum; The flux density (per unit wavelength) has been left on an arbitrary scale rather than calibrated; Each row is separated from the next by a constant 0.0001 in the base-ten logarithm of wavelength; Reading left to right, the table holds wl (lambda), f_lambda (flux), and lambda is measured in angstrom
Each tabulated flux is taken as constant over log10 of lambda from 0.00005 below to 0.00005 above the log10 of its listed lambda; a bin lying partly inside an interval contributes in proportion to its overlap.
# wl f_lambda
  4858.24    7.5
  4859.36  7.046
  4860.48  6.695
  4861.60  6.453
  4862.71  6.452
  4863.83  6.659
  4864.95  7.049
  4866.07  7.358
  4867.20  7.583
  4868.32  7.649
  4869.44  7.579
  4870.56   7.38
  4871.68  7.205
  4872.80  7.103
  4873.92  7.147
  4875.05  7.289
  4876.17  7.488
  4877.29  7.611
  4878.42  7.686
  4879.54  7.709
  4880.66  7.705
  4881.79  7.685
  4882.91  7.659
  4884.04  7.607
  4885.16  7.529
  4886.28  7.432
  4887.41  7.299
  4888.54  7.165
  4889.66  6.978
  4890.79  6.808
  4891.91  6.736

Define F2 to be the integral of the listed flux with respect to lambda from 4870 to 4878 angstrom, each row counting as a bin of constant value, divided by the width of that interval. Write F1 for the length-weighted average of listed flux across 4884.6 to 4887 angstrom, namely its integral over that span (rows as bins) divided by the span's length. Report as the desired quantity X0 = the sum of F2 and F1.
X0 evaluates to 14.8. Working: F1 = 7.48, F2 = 7.32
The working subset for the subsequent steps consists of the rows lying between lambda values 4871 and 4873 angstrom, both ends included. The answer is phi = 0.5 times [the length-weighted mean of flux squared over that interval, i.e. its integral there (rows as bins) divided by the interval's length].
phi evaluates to 25.8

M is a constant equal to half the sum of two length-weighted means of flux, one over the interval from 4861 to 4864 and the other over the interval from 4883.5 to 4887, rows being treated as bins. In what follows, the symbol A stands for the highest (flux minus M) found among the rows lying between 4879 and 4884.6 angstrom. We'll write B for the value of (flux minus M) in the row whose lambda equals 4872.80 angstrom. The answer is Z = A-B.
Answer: 0.6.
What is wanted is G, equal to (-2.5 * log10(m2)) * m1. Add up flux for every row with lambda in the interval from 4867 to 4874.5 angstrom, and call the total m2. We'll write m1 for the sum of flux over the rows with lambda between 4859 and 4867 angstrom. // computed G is -204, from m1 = 47.7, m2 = 51.6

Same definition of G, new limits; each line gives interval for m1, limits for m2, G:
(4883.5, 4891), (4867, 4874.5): -218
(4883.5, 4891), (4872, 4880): -218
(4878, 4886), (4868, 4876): -229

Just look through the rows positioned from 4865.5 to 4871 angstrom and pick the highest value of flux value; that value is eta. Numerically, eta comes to 7.649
